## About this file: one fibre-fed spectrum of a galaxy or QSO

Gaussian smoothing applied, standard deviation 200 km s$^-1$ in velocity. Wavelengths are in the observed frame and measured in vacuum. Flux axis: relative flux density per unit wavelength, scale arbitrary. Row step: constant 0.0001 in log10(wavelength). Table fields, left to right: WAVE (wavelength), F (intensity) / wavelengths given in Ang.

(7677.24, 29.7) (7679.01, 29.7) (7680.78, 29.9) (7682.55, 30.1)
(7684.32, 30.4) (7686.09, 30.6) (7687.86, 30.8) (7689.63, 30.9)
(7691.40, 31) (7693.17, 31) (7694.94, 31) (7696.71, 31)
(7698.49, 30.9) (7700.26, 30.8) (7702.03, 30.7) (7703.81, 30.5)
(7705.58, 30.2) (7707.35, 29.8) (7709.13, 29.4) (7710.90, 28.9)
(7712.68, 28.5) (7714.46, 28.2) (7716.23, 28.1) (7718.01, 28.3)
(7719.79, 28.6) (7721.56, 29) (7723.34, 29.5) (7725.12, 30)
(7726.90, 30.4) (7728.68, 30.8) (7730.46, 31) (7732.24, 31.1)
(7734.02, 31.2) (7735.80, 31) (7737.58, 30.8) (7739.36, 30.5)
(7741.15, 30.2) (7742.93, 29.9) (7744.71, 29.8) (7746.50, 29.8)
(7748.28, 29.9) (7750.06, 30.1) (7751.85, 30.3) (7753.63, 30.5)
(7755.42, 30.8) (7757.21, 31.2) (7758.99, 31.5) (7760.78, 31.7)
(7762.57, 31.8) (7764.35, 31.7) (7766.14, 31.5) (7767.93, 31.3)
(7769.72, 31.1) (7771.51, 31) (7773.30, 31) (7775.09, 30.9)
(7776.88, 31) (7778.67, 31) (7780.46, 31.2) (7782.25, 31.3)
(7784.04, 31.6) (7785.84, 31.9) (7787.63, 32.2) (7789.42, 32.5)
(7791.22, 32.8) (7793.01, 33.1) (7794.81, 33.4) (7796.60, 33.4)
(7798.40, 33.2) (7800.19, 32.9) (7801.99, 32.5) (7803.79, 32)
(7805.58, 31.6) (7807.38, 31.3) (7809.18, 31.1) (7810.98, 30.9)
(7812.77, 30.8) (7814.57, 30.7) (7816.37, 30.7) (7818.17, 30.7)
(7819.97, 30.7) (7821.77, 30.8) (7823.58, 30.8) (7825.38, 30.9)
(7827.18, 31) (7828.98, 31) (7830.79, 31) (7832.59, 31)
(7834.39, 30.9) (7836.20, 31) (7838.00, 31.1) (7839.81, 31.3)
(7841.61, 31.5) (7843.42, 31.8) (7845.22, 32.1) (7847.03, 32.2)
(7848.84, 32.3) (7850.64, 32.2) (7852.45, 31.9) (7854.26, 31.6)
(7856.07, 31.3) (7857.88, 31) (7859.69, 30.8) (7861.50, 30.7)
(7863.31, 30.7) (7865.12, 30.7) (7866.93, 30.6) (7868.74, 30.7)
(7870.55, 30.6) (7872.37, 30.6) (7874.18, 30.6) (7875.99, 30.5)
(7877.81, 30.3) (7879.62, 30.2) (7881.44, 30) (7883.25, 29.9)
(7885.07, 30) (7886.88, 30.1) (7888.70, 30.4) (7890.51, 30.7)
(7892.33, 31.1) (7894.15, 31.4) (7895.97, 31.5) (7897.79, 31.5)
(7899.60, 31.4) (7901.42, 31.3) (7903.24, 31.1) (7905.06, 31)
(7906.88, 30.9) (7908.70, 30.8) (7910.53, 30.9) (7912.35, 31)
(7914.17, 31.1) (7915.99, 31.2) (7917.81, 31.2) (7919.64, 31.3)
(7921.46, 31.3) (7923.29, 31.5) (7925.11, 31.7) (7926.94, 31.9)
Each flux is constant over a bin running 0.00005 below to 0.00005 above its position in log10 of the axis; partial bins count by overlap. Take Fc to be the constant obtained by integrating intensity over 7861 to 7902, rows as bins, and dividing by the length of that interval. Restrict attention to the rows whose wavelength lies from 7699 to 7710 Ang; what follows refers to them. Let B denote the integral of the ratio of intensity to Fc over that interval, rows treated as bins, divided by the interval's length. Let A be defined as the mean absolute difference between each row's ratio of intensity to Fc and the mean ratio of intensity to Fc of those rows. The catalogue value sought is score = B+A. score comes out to 1.00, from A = 0.014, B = 0.99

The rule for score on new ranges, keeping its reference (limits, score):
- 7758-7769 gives 1.03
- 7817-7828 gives 1.01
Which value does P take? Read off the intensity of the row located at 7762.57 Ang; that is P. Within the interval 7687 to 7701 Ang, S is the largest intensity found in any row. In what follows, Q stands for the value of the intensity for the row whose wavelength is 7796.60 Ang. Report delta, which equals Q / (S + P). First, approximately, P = 31.8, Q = 33.4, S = 31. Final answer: 0.53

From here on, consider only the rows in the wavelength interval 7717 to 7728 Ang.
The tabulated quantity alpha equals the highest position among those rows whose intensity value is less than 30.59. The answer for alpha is 7726.90 Ang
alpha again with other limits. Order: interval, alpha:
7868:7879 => 7877.81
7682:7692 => 7684.32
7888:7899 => 7888.70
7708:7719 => 7718.01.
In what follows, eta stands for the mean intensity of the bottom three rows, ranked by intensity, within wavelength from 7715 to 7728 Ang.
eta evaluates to 28.3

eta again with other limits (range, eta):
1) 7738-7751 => 29.8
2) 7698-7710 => 29.8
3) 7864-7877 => 30.6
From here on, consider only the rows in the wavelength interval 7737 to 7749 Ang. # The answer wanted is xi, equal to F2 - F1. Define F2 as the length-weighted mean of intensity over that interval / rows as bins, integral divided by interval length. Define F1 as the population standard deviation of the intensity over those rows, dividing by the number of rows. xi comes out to 29.7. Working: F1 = 0.36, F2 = 30.1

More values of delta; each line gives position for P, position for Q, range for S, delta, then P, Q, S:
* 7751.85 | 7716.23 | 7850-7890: 0.45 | 30.3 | 28.1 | 32.2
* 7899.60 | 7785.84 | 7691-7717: 0.51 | 31.4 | 31.9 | 31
